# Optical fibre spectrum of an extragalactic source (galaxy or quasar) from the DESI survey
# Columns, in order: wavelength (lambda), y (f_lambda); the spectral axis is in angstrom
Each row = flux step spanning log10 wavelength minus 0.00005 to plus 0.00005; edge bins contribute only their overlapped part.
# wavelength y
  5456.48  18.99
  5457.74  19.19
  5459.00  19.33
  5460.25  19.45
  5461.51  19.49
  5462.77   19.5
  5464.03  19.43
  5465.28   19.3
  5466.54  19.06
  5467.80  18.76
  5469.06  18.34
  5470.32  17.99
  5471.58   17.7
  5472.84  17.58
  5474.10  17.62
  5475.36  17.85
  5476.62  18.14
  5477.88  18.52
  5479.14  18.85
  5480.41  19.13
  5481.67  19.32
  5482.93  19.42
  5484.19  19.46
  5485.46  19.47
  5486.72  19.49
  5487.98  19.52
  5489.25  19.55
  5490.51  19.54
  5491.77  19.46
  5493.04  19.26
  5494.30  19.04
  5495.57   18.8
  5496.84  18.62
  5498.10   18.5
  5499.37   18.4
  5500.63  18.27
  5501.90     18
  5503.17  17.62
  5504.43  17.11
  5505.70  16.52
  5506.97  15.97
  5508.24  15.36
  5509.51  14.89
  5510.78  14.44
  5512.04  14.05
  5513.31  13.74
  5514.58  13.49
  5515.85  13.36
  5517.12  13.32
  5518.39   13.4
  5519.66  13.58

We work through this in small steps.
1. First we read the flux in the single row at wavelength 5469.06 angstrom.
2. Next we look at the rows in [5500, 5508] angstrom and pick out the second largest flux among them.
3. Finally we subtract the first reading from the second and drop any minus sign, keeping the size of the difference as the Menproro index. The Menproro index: 0.3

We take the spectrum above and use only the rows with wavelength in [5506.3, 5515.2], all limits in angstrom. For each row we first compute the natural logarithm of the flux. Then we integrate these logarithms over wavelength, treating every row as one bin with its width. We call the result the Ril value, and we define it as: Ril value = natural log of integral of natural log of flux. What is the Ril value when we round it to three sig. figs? 3.17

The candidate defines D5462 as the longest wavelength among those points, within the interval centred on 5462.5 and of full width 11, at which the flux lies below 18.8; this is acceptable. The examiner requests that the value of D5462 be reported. 5467.80 angstrom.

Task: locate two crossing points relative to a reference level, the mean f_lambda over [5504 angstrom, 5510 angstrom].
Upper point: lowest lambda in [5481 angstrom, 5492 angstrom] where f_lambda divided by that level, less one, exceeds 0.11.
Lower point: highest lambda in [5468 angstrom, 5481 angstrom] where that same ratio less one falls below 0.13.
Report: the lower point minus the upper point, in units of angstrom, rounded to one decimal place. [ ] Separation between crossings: -6.3 angstrom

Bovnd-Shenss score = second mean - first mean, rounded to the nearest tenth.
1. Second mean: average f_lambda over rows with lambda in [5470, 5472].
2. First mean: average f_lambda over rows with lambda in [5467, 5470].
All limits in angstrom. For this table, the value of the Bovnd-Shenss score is -0.7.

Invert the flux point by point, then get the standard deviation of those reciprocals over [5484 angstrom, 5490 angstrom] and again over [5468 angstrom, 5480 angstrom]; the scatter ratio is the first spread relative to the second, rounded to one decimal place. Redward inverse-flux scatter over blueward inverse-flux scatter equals 0.1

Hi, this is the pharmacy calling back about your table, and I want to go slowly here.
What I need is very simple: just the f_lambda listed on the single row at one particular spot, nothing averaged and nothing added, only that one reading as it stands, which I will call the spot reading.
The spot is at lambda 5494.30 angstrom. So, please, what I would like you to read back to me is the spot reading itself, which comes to 19.04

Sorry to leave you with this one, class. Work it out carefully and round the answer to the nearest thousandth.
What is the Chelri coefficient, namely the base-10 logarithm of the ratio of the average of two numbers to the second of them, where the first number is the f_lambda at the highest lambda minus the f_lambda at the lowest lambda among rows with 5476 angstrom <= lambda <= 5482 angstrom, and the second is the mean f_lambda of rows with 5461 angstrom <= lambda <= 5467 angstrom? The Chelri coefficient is -0.275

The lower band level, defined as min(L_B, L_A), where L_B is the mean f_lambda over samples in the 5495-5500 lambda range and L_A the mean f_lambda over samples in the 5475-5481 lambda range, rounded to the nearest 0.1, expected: 18.5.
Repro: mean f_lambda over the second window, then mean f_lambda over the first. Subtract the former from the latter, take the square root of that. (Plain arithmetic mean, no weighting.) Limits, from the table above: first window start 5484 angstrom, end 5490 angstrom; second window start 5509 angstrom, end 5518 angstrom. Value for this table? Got 2.4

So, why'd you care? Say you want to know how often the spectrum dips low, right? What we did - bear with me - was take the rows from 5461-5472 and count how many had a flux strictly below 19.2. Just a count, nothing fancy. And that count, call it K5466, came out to 5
